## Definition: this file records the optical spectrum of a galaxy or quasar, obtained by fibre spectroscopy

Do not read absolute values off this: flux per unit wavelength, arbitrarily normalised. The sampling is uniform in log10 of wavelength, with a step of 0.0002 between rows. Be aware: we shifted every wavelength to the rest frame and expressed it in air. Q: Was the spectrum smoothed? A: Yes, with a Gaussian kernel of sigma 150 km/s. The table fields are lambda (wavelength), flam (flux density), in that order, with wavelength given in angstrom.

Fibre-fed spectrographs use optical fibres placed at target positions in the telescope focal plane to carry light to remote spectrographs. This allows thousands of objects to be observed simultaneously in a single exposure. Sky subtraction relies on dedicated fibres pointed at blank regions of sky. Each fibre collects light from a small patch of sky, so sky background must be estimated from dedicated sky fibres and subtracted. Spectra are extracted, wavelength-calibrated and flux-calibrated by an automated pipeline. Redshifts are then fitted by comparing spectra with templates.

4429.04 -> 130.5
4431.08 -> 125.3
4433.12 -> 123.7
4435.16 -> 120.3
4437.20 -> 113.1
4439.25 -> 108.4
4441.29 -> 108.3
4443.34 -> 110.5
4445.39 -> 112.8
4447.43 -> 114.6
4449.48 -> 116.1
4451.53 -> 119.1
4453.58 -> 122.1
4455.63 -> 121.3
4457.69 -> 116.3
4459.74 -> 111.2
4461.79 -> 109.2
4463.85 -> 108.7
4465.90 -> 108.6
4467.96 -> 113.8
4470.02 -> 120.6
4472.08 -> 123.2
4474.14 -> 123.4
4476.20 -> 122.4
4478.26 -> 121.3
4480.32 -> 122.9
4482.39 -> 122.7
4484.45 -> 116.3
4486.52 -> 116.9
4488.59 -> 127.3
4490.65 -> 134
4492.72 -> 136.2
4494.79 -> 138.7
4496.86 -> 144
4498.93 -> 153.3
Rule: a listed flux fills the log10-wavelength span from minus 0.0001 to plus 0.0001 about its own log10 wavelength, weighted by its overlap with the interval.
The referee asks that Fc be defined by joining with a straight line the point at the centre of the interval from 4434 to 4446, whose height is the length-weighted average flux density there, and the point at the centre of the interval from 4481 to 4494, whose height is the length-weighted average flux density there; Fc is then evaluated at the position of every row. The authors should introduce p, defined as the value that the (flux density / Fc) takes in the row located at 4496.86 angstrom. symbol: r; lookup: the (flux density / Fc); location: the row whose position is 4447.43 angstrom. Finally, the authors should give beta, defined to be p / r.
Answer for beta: 1.12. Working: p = 1.12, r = 1.00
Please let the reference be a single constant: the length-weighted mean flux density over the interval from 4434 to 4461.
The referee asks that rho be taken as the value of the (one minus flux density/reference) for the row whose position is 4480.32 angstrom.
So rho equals -0.07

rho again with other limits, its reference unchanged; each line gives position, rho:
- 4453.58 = -0.06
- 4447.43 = 0.00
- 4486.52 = -0.02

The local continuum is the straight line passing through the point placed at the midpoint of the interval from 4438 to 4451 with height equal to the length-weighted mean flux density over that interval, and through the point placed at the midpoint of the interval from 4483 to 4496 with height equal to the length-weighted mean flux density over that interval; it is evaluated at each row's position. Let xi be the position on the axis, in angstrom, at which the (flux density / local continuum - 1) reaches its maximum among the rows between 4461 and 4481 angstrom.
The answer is 4472.08 angstrom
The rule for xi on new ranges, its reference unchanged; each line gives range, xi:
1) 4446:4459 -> 4453.58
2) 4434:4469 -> 4435.16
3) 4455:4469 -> 4455.63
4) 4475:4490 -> 4488.59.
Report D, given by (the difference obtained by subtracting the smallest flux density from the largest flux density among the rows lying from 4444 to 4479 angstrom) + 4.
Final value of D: 19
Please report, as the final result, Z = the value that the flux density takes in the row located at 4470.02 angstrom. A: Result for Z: 120.6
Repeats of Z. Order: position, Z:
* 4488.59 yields 127.3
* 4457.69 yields 116.3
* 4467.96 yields 113.8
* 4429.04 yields 130.5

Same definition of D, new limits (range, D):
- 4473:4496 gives 26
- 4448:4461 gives 15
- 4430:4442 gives 21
